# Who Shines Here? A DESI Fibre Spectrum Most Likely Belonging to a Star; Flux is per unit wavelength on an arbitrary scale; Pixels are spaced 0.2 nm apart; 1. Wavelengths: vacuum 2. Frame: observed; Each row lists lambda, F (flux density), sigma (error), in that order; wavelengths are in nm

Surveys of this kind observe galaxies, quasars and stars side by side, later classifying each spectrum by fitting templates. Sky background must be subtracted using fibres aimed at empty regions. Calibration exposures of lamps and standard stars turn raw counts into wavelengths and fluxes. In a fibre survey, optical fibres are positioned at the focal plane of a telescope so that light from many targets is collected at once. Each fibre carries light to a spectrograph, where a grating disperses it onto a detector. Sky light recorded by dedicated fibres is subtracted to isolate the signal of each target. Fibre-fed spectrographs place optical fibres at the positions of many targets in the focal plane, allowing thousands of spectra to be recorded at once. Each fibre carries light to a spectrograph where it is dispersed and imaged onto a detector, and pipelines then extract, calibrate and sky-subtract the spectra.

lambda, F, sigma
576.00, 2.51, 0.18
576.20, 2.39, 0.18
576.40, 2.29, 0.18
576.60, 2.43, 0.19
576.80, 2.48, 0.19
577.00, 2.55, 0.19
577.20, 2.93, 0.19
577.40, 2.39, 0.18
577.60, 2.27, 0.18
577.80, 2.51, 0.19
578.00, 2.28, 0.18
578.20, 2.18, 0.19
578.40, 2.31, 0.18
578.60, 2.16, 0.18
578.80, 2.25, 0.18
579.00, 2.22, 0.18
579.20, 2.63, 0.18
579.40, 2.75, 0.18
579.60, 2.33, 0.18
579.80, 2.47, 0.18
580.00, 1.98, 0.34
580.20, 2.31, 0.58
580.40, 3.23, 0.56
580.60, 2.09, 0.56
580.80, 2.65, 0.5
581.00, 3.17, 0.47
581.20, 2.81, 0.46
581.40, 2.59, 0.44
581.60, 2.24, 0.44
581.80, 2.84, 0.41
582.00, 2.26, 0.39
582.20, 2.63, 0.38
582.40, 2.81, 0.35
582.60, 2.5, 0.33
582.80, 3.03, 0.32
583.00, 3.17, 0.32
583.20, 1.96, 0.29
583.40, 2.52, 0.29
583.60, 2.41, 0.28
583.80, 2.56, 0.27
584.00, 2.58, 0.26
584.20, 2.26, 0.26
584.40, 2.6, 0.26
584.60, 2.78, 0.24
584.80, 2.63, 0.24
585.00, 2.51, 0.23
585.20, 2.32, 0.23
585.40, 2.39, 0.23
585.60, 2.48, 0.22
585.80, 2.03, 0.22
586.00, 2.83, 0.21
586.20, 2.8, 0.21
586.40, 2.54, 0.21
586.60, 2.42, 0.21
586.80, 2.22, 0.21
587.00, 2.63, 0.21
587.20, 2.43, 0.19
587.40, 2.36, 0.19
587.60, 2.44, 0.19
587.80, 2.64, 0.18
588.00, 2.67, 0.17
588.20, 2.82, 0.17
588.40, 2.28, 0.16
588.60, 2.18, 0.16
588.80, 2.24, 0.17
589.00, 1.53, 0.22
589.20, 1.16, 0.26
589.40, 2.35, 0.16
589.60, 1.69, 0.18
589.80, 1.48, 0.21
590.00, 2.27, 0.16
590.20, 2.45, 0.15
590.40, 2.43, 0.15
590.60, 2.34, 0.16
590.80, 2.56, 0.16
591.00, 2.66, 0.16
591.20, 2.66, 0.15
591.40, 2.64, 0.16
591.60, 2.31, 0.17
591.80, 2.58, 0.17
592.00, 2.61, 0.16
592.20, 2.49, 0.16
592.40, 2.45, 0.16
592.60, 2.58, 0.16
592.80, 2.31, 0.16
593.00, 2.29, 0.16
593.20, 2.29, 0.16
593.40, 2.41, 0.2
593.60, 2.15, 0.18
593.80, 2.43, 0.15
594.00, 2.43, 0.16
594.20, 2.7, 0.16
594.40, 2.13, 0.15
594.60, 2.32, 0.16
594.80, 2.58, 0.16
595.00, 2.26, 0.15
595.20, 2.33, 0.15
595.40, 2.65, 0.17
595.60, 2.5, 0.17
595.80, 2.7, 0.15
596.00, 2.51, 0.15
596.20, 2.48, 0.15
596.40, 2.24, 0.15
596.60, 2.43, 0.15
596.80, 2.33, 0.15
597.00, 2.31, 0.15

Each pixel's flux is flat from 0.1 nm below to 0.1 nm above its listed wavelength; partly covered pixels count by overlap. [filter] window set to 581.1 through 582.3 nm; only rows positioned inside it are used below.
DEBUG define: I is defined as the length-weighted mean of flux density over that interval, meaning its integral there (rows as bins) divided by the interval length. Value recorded 2.56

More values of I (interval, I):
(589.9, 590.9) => 2.41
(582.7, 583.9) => 2.61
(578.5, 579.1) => 2.21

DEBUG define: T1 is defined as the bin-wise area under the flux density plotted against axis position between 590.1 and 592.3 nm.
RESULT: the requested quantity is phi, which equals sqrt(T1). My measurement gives 2.35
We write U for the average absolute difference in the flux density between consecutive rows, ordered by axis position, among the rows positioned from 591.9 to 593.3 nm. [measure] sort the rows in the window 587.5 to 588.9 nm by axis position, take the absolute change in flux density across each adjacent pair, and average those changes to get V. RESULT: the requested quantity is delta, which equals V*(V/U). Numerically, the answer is 0.3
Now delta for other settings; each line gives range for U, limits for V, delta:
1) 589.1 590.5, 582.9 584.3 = 0.3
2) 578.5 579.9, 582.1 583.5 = 1.2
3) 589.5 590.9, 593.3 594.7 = 0.3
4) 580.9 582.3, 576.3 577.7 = 0.1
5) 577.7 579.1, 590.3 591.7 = 0.1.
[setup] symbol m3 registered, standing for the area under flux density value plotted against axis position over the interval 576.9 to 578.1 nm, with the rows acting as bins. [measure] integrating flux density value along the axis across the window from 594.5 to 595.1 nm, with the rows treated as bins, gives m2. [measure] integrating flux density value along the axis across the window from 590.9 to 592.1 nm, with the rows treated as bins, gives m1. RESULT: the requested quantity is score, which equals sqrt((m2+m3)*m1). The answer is 3.7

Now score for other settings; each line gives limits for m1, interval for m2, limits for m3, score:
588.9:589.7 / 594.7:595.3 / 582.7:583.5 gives 2.2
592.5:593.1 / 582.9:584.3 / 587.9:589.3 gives 3.0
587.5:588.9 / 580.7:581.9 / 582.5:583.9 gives 4.9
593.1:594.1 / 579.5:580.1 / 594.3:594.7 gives 2.3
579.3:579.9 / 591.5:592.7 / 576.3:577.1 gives 2.7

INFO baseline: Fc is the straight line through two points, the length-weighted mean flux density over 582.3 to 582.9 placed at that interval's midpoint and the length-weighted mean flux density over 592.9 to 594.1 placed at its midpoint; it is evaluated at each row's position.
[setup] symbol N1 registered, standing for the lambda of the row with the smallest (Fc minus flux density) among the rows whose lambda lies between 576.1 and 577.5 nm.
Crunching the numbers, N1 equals 577.20 nm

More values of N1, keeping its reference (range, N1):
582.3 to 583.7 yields 583.00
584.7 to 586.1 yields 586.00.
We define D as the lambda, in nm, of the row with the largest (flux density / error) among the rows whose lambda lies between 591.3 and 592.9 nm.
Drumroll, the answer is 591.40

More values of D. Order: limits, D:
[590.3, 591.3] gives 591.20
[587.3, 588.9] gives 588.20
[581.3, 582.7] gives 582.40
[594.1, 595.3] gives 594.20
